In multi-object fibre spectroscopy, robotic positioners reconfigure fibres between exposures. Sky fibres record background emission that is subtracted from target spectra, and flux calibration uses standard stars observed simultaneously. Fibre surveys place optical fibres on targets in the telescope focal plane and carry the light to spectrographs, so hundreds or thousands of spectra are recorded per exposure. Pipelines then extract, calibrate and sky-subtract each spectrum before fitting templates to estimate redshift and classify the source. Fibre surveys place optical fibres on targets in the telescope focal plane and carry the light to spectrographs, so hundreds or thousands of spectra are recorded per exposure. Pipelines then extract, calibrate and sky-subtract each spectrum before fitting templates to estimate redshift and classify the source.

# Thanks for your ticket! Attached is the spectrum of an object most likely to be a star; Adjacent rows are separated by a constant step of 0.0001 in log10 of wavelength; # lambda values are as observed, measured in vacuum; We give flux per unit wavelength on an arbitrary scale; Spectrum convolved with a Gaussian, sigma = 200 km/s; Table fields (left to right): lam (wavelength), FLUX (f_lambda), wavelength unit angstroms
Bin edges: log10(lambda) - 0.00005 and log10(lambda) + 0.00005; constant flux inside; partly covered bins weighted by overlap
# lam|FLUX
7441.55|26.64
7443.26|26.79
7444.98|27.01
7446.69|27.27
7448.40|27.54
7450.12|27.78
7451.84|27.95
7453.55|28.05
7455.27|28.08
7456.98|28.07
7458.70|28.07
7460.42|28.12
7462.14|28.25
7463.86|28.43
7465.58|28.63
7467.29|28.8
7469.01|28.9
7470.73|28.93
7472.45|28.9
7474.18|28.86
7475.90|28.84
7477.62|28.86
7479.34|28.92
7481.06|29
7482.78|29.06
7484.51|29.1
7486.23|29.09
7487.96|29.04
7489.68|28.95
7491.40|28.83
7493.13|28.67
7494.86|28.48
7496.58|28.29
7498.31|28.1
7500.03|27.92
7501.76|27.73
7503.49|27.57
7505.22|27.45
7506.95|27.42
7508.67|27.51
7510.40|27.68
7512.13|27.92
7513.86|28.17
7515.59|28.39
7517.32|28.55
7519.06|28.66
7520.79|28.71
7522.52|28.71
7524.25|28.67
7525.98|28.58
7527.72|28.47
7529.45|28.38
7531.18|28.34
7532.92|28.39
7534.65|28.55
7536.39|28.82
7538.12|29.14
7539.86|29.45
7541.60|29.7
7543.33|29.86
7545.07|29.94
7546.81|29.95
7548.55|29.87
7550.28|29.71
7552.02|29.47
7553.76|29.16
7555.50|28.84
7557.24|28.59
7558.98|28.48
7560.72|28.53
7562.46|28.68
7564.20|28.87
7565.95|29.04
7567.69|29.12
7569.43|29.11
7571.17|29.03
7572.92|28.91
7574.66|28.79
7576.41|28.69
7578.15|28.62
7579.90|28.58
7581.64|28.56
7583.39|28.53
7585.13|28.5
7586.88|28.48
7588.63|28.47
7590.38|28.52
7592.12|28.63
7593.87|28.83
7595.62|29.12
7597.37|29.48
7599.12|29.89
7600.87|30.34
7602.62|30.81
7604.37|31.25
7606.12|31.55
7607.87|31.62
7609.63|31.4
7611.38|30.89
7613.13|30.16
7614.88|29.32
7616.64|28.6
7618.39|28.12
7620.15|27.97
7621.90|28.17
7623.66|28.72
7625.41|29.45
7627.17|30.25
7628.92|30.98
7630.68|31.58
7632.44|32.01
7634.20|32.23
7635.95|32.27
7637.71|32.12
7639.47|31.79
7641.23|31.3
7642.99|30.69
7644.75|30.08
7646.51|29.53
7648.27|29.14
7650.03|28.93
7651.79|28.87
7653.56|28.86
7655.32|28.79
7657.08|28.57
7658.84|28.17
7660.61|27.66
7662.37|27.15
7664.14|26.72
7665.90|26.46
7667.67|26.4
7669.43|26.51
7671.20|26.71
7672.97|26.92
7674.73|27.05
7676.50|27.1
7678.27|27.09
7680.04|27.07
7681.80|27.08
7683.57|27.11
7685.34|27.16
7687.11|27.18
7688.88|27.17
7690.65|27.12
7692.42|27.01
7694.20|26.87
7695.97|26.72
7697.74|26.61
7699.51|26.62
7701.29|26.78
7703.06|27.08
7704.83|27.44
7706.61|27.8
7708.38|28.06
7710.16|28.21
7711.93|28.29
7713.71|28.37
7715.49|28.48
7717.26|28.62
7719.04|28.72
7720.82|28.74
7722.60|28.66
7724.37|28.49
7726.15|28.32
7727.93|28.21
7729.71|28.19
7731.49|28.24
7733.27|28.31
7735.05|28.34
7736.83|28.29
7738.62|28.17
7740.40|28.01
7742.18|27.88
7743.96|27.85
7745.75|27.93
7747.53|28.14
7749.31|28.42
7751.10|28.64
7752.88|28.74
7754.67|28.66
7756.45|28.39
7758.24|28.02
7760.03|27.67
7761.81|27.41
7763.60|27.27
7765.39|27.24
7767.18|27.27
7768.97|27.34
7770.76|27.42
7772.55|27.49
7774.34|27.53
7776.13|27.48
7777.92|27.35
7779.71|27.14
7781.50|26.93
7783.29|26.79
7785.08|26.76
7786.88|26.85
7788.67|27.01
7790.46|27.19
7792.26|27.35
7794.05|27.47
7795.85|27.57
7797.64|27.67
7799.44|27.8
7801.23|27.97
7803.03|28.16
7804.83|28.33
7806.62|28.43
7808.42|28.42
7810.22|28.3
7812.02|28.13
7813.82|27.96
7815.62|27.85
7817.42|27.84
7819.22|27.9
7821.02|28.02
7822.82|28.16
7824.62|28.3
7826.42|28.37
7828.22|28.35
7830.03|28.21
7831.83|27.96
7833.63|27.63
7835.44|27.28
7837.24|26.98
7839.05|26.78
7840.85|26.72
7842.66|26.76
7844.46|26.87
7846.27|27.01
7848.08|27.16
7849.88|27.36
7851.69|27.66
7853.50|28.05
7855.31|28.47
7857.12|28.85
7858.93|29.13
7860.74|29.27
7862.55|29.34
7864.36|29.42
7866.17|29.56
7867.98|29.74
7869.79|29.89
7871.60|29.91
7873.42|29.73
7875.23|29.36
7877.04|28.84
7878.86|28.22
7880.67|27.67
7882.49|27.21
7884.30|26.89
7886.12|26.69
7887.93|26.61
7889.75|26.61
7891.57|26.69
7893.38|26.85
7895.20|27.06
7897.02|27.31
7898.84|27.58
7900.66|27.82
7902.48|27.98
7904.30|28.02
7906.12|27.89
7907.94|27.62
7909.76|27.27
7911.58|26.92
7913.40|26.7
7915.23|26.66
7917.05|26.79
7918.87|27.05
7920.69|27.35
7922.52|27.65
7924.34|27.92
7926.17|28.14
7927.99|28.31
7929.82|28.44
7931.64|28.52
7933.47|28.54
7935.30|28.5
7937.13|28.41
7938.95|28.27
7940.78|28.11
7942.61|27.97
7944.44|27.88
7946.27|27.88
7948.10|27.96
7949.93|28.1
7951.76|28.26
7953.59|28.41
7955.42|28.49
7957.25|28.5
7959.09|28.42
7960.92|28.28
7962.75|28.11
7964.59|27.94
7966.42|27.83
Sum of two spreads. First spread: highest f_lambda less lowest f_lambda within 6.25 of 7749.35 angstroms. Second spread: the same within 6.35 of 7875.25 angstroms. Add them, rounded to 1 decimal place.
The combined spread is 3.1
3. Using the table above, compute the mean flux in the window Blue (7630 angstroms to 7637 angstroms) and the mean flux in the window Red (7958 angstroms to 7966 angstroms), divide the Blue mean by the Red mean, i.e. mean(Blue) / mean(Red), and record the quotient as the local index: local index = 1.14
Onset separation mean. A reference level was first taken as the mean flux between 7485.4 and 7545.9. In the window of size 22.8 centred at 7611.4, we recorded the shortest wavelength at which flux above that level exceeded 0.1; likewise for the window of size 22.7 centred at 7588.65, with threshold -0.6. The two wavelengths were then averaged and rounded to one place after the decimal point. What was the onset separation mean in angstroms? 7589.5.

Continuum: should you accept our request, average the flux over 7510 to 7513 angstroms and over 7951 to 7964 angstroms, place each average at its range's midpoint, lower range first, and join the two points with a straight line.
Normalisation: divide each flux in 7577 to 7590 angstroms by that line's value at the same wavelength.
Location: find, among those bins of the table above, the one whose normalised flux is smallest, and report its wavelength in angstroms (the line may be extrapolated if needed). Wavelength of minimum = 7588.63 angstroms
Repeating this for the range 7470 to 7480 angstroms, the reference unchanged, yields 7475.90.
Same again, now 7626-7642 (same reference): 7627.17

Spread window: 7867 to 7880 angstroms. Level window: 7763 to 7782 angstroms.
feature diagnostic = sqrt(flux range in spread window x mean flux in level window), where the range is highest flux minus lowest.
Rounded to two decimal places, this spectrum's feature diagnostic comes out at 6.79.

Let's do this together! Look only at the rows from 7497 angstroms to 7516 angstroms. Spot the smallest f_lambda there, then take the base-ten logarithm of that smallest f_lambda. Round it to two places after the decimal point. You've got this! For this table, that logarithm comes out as 1.44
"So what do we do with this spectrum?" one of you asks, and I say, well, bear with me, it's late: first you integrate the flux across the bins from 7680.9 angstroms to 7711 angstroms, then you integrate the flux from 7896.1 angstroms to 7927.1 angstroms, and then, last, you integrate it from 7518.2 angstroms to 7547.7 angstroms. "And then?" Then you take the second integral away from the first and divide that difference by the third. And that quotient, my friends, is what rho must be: -0.04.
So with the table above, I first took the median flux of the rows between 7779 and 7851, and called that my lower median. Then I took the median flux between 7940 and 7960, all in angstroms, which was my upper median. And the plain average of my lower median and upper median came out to 27.9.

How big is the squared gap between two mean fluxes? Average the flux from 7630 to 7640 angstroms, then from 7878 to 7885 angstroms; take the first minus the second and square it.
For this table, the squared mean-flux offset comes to 20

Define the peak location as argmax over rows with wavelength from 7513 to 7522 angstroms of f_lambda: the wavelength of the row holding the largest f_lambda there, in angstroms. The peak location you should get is 7520.79 angstroms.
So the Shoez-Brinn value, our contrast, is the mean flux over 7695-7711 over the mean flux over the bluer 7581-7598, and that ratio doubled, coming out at 1.90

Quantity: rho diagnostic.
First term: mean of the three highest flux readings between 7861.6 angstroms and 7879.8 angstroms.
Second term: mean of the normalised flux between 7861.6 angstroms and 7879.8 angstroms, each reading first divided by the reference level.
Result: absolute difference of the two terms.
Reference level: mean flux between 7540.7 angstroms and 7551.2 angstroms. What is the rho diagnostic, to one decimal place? 28.9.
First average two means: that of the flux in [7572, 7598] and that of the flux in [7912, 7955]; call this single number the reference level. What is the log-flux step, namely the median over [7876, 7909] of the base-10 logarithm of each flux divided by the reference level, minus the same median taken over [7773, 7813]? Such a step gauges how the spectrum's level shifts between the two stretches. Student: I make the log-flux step 0.00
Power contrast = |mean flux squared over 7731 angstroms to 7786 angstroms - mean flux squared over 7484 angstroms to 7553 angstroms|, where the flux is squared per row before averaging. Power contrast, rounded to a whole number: 50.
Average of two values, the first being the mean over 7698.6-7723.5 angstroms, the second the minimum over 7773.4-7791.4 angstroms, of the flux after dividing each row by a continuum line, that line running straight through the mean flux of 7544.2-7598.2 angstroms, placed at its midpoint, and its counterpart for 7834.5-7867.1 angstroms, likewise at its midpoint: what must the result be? 0.967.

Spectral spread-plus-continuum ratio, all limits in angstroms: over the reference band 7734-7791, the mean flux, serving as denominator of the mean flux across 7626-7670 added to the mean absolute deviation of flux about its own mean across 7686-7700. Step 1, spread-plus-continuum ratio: 1.07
